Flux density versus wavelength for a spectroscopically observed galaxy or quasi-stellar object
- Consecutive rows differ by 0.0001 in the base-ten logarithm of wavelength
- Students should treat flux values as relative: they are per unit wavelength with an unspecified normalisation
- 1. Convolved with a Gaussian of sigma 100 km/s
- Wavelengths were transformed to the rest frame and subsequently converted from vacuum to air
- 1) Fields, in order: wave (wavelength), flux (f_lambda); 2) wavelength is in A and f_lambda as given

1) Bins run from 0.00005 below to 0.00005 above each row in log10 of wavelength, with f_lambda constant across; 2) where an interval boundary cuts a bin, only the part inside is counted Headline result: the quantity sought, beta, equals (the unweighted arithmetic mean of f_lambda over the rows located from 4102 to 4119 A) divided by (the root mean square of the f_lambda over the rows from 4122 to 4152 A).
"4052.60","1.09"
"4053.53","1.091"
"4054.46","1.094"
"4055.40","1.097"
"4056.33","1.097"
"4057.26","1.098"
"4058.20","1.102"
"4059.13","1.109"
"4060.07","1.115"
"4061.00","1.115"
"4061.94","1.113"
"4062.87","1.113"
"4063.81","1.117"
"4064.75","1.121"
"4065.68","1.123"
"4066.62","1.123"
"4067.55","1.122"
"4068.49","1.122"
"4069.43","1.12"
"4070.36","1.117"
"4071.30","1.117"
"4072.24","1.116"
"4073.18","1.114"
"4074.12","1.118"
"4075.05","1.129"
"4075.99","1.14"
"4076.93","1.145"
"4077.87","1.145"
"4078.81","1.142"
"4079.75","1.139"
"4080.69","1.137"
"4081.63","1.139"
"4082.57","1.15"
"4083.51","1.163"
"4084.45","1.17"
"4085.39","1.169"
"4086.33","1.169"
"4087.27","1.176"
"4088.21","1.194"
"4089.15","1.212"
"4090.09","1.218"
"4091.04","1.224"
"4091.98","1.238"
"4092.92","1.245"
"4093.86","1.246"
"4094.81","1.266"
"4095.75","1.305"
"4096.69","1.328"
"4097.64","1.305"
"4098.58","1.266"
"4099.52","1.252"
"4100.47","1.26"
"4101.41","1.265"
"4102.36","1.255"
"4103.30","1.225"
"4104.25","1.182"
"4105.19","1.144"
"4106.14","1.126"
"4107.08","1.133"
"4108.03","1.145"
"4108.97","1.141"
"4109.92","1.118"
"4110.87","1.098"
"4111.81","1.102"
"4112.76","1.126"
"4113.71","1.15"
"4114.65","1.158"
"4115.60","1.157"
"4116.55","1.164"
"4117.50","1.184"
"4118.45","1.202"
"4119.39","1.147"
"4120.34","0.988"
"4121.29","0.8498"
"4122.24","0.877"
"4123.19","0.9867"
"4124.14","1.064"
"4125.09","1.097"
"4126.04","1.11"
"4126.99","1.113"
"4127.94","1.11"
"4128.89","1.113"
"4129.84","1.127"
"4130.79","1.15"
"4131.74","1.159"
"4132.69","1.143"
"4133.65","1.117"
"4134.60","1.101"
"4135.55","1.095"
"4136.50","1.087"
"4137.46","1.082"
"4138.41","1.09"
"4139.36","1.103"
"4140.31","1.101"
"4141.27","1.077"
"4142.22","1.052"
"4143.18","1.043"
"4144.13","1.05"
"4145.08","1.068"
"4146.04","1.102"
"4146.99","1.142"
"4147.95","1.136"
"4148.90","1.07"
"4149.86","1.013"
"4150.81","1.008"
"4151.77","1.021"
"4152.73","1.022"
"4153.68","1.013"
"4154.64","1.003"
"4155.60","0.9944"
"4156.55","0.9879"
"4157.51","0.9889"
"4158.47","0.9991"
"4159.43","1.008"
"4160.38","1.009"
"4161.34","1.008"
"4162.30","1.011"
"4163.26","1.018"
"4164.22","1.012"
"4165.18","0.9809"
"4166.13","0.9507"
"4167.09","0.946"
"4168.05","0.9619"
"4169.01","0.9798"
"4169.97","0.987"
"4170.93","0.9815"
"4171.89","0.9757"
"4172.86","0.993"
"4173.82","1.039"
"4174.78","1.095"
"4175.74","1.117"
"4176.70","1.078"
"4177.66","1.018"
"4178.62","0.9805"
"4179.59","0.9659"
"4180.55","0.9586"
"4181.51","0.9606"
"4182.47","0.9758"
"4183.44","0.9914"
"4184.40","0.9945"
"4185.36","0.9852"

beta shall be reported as 1.07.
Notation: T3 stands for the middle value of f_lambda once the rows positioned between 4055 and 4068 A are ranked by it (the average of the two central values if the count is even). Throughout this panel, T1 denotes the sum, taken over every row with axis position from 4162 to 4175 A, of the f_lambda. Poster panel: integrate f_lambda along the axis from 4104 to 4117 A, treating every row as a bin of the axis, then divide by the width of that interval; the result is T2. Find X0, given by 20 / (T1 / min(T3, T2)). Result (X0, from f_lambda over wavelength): 1.60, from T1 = 13.9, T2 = 1.14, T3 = 1.11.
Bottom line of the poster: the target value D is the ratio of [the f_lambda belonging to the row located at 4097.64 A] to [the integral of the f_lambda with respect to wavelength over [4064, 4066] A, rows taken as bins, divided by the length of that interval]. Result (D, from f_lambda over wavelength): 1.16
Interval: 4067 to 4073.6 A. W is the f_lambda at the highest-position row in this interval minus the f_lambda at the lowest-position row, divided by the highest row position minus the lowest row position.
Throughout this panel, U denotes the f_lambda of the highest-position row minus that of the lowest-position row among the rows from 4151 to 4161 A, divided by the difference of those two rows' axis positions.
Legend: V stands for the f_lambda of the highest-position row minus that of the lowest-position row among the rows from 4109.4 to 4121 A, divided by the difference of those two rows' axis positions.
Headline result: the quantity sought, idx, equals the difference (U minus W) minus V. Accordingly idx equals 0.013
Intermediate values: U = -0.0014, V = -0.012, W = -0.001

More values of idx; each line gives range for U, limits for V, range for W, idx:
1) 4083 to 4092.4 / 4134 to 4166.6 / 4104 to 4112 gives 0.024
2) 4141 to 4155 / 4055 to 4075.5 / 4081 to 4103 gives -0.013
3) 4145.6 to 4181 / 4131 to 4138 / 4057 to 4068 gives 0.007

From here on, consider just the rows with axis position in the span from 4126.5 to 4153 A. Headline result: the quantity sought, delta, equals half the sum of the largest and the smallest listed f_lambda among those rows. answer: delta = 1.08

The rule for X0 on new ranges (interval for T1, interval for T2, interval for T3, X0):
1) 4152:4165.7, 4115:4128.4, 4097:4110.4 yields 1.53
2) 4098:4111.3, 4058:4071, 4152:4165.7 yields 1.21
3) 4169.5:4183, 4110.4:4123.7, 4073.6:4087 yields 1.54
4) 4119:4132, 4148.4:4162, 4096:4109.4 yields 1.36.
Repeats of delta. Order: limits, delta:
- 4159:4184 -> 1.03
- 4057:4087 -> 1.13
